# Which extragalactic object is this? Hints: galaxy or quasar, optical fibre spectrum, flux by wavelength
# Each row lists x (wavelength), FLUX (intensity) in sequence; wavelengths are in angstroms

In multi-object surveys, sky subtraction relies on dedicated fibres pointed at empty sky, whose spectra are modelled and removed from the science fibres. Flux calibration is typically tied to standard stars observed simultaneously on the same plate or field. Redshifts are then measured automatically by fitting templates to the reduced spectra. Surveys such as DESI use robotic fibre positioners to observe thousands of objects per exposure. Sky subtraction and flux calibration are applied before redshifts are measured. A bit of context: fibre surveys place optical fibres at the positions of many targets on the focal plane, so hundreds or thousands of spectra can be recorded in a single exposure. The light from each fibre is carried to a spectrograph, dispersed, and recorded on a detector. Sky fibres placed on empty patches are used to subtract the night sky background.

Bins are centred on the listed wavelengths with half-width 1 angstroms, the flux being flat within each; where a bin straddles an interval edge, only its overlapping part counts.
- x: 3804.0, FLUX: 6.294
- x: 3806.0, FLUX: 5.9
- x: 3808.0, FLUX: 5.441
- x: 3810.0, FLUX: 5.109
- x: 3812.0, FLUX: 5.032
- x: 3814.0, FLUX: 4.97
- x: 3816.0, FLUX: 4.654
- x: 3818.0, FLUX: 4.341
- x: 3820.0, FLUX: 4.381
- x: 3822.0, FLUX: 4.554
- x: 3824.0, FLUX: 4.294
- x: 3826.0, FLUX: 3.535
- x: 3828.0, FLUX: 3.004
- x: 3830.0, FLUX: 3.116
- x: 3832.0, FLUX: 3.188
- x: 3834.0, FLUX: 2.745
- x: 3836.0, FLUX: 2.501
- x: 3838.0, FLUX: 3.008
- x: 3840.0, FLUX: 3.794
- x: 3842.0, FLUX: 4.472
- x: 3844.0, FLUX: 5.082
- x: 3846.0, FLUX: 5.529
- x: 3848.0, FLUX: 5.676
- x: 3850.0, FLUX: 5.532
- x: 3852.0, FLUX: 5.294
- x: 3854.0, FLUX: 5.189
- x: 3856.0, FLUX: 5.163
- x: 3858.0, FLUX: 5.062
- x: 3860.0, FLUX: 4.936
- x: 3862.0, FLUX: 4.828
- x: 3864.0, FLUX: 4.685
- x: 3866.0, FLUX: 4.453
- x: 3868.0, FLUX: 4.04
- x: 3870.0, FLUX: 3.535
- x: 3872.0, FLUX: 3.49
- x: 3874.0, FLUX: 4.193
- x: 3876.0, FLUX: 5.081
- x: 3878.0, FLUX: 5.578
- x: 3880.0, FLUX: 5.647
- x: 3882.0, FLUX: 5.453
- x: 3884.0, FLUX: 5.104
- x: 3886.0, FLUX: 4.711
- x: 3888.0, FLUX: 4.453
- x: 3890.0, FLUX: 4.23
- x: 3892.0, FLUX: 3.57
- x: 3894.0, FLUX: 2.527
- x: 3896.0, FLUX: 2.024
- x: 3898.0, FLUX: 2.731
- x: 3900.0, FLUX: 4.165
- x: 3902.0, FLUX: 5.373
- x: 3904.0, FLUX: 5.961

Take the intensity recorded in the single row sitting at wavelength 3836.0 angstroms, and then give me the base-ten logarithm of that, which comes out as 0.40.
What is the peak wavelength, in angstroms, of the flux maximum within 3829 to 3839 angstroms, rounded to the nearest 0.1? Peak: 3832.0 angstroms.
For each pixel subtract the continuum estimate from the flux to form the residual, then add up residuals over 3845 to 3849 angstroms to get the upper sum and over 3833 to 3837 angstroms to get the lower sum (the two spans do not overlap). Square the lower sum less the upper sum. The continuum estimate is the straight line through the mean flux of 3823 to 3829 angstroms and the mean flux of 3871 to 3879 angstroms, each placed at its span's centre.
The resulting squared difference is 30.0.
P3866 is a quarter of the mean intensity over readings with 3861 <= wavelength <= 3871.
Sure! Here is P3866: 1.08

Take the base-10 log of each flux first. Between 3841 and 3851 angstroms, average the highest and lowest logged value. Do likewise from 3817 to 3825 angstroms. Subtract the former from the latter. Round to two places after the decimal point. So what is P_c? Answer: -0.06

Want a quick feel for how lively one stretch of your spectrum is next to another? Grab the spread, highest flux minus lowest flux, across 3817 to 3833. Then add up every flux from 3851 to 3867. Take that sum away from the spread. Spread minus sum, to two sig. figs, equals -38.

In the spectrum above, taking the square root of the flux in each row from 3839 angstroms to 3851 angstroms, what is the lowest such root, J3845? 1.95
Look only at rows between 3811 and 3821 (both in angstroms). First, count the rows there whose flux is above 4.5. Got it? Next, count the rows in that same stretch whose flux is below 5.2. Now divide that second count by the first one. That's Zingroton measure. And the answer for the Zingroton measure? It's 1.67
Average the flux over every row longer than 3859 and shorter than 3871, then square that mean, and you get 19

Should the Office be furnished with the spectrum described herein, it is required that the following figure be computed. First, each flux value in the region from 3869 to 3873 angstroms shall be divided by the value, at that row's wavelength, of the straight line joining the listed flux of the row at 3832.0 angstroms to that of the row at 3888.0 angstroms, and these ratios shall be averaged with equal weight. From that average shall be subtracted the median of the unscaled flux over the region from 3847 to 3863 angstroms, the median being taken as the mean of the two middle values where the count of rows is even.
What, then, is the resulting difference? -4.3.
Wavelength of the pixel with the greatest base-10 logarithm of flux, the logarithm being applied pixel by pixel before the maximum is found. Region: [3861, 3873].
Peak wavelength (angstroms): 3862.0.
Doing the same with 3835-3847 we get 3846.0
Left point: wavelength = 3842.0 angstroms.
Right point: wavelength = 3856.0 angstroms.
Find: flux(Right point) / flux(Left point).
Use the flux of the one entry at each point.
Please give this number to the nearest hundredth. 1.15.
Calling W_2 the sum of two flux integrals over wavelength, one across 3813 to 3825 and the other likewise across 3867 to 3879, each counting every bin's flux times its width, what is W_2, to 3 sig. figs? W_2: 106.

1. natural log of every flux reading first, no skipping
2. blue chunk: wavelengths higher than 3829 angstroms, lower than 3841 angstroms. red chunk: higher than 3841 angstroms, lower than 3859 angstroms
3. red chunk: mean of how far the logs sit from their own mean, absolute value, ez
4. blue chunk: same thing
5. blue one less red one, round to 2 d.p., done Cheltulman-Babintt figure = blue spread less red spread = 0.05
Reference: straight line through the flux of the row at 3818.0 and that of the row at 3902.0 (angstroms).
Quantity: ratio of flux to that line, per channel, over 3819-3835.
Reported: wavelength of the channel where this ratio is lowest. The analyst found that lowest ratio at 3834.0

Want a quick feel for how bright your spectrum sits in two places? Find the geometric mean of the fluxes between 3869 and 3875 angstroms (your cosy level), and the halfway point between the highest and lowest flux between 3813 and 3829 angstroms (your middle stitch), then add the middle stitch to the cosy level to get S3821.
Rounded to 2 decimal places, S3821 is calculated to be 7.71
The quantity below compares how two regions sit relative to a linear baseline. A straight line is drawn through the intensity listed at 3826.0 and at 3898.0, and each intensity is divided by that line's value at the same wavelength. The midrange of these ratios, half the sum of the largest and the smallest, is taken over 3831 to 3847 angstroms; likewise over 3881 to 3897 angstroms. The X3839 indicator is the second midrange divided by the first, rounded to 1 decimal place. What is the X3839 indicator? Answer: 1.1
